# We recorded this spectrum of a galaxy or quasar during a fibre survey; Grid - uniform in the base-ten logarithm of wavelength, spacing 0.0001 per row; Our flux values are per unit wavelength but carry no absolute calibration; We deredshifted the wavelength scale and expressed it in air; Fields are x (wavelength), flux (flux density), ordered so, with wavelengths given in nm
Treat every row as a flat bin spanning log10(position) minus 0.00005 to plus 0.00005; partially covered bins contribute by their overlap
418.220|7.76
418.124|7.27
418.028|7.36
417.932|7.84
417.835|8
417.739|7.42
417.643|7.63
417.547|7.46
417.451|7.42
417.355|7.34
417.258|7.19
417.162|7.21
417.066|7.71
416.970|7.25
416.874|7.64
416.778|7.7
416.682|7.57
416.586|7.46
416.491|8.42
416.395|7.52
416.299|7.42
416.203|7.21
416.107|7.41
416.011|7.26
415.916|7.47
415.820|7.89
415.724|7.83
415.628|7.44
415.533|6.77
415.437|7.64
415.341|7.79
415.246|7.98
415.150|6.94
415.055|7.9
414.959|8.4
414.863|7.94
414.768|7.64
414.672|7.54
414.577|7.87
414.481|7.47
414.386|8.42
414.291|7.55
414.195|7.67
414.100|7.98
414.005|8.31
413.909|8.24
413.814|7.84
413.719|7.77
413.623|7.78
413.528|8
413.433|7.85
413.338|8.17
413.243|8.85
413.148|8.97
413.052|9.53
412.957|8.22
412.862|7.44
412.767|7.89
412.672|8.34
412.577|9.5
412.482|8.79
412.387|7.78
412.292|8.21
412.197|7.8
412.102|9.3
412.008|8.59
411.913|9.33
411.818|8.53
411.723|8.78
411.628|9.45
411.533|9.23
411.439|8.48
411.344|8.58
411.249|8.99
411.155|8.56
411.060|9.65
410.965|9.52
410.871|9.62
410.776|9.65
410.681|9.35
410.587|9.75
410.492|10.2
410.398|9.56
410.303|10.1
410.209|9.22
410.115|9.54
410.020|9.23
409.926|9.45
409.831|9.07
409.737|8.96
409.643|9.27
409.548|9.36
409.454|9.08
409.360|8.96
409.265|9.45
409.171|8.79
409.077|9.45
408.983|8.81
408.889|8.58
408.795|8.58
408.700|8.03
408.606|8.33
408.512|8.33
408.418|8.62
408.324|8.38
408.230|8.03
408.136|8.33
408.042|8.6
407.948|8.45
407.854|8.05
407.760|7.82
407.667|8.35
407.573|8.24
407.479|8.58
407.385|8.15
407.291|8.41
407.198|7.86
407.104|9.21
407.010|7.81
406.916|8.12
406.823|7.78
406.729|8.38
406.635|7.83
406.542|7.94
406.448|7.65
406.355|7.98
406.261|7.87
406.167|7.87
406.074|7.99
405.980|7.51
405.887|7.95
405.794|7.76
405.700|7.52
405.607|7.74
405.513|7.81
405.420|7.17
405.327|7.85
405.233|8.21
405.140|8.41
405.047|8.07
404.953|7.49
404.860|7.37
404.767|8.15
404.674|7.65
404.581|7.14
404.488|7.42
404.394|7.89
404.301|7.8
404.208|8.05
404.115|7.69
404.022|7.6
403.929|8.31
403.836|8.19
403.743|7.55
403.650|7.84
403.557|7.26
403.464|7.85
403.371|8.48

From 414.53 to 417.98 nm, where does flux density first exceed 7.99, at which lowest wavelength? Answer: 414.959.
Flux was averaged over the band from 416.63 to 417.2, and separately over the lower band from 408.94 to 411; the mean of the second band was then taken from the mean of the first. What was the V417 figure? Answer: -1.9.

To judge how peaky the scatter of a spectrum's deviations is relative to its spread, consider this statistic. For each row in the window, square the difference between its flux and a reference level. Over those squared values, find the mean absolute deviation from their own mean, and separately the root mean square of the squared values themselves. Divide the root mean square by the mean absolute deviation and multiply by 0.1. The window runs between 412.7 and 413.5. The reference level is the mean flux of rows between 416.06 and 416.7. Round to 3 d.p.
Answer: 0.153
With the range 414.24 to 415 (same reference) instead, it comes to 0.143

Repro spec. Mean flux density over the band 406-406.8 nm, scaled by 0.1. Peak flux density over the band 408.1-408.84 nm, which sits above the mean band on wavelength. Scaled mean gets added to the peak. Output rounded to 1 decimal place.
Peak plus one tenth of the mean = 9.4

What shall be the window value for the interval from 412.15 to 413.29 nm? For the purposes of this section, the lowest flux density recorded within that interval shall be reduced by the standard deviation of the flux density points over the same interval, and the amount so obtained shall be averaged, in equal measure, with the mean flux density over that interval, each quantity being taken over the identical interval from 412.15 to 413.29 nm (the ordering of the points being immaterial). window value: 7.6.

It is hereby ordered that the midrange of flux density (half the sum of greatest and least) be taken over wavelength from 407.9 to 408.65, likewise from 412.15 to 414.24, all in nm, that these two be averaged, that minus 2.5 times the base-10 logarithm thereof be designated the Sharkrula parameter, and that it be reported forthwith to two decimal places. -2.31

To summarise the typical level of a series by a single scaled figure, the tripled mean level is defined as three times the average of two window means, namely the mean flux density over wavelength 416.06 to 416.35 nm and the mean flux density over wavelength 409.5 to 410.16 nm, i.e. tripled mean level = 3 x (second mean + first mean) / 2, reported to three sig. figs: 24.9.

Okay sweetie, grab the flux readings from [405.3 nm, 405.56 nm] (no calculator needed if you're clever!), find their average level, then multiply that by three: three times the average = 22.8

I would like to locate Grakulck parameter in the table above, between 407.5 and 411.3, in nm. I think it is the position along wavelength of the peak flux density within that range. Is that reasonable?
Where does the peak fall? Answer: 410.492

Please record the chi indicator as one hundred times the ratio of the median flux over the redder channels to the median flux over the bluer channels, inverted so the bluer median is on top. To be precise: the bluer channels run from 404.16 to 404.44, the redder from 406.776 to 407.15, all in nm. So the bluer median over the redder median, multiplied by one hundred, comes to 99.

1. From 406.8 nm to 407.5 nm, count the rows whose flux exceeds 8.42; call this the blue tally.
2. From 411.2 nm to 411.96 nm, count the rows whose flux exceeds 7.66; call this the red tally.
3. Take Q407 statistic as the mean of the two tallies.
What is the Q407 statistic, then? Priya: 5.0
